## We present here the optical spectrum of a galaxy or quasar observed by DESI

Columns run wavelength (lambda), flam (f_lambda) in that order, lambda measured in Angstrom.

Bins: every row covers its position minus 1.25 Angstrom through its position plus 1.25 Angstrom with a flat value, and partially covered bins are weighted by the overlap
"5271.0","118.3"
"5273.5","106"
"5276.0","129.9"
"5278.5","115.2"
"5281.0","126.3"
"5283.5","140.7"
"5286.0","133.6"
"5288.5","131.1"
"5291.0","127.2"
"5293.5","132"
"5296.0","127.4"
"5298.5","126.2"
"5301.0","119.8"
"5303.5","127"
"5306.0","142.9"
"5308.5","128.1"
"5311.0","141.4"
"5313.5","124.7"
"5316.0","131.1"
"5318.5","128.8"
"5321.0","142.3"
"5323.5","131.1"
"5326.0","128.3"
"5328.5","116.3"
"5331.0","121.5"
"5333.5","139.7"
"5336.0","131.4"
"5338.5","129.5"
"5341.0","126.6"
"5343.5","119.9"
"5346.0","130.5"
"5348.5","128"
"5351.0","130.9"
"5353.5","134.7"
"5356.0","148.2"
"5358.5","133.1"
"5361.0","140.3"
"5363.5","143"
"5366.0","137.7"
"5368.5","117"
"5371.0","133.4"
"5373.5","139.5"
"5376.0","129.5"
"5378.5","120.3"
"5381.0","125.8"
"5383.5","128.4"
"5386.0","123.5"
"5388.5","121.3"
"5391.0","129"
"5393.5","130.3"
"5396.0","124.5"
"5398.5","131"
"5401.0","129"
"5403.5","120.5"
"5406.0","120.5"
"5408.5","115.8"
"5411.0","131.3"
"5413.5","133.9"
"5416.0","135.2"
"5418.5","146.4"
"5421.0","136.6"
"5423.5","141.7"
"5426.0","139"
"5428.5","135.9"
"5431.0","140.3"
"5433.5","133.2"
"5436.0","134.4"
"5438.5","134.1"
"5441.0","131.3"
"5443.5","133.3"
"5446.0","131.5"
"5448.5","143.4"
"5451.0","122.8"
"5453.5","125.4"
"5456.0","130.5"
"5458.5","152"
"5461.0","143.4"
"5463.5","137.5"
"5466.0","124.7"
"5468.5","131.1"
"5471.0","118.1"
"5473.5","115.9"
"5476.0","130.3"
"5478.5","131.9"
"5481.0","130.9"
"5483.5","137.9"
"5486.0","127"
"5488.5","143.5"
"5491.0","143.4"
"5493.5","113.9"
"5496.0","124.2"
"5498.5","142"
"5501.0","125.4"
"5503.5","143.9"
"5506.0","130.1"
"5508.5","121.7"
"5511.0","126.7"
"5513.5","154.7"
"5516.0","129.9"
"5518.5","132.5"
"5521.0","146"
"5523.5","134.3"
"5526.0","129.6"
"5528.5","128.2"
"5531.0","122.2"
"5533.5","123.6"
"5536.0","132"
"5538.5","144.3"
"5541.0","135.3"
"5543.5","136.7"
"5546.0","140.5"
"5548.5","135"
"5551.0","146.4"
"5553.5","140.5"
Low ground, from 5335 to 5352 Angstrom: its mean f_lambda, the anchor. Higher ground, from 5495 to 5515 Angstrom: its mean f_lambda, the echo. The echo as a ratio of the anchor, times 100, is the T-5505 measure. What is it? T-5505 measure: 104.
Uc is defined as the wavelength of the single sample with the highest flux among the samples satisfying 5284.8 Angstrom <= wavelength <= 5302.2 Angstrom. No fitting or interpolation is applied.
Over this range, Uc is 5286.0 Angstrom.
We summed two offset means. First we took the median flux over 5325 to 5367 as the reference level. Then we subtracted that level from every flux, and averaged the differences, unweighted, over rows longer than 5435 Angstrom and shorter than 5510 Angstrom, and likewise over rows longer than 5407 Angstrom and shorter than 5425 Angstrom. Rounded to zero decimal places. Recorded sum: 4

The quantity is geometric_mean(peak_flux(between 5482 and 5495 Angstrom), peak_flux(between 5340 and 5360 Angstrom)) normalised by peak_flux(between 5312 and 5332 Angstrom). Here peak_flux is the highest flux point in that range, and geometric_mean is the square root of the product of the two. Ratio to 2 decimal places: 1.02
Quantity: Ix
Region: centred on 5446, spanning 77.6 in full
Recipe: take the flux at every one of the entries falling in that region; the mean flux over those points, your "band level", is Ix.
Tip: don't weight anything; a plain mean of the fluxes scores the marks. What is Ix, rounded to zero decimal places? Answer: 133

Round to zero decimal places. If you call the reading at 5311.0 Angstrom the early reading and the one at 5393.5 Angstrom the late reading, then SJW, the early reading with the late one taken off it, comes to 11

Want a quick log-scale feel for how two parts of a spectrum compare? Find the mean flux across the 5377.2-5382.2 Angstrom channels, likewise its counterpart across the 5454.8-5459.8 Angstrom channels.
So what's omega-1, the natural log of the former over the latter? -0.14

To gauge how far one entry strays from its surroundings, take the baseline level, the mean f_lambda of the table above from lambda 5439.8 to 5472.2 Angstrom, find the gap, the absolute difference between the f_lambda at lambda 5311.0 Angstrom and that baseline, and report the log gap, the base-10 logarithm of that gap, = 0.9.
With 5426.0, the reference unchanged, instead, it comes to 0.8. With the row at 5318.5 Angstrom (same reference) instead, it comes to 0.6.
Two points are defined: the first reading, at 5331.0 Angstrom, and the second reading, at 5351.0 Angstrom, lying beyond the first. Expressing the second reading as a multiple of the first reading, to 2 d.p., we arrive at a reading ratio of 1.08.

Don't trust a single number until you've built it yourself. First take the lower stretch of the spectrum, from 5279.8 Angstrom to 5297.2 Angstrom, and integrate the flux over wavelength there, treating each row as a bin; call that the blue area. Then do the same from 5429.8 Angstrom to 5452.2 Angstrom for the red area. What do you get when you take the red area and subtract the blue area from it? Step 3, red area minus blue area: 715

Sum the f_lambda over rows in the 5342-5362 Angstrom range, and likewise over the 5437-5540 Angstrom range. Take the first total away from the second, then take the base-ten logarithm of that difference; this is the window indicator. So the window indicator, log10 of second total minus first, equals 3.6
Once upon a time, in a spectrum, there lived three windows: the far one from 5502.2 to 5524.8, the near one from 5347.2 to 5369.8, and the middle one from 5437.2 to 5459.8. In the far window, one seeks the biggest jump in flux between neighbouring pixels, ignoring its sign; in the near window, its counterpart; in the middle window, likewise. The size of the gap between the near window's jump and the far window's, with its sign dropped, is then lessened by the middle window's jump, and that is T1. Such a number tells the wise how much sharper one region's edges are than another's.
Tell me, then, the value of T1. -14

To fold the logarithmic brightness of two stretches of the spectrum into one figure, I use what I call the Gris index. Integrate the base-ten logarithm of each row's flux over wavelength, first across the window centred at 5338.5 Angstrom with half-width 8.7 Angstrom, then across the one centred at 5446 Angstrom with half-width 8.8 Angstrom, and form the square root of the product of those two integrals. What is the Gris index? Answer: 36.99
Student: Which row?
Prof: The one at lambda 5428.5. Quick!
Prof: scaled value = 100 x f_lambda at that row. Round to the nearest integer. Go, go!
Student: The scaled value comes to 13590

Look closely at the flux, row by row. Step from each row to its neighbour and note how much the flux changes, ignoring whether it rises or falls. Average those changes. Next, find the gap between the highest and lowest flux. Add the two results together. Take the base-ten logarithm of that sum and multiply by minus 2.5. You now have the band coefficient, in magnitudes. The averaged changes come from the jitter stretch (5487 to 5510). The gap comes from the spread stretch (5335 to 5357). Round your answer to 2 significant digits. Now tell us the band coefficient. -4.1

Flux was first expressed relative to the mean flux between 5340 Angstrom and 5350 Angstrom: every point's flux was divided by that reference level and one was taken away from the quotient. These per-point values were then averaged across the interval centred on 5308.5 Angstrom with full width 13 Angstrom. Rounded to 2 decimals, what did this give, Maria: 0.05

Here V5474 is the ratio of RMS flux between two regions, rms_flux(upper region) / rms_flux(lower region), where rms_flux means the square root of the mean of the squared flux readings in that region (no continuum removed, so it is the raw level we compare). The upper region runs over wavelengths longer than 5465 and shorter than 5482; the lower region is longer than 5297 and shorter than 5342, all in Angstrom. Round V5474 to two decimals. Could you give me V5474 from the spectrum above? 0.97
